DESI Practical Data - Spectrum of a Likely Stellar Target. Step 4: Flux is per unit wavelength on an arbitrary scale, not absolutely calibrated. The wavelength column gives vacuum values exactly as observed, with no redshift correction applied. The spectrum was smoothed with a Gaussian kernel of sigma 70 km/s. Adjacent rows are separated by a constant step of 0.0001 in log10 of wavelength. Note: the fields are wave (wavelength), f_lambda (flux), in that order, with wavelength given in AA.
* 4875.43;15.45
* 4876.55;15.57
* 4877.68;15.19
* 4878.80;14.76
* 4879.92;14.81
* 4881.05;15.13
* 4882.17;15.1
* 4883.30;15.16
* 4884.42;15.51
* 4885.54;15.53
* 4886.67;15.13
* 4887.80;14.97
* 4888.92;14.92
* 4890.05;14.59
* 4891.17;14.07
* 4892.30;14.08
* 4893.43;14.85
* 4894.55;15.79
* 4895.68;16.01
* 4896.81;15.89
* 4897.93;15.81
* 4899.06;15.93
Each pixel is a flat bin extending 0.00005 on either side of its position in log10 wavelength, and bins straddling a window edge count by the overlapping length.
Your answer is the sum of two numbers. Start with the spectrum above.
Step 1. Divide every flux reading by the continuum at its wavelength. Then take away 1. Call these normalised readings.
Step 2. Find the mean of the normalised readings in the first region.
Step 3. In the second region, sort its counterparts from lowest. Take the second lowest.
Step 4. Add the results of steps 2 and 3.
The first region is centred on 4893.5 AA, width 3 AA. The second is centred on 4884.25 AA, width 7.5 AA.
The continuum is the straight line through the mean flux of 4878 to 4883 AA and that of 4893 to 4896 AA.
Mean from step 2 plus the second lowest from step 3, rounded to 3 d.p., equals -0.044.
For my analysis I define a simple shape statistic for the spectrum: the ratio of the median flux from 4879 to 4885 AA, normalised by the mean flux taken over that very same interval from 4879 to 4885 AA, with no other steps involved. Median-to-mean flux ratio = 1.00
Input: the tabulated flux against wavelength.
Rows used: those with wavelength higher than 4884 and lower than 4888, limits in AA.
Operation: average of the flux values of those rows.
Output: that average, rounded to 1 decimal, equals 15.3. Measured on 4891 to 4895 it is 14.7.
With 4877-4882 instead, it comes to 15.0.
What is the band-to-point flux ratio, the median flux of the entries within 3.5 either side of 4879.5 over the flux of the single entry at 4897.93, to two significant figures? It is 0.96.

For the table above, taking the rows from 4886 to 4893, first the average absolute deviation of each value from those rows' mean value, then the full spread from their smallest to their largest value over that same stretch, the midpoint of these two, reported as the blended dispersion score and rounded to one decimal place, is 0.7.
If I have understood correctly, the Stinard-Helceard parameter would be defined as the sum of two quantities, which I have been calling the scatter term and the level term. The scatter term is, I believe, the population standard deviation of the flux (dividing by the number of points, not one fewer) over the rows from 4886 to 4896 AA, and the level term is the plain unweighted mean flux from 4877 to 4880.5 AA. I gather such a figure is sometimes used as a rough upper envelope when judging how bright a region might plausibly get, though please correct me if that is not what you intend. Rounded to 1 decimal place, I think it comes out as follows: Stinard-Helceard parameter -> 15.5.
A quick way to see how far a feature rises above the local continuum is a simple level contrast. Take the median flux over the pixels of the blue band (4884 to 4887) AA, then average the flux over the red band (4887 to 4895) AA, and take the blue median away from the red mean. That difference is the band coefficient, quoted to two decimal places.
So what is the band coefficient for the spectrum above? -0.76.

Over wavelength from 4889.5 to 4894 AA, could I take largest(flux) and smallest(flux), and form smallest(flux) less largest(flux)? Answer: -0.8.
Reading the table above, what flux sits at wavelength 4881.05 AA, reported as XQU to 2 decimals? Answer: 15.13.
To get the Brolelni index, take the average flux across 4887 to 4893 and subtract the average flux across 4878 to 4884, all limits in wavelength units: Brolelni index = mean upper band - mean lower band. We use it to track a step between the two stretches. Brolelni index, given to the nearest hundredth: -0.47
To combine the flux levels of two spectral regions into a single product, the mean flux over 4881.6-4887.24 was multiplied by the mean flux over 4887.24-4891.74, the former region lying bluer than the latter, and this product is 224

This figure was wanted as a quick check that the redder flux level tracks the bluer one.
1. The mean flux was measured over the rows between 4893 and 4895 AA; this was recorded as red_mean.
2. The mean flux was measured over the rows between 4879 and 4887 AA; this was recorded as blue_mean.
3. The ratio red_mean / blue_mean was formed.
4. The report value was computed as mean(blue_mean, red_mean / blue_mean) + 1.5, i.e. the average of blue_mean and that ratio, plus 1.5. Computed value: 9.60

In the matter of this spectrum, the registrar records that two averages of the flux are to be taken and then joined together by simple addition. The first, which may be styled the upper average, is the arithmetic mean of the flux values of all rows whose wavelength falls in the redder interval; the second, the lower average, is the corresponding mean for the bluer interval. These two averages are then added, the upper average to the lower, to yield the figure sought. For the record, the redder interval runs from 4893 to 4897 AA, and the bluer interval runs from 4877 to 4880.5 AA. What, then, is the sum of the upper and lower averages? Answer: 30.6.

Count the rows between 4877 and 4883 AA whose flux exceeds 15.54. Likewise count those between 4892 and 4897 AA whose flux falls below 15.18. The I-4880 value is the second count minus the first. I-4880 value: 2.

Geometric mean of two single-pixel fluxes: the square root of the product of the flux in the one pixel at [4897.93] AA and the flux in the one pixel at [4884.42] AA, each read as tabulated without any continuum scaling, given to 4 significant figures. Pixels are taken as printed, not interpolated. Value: 15.66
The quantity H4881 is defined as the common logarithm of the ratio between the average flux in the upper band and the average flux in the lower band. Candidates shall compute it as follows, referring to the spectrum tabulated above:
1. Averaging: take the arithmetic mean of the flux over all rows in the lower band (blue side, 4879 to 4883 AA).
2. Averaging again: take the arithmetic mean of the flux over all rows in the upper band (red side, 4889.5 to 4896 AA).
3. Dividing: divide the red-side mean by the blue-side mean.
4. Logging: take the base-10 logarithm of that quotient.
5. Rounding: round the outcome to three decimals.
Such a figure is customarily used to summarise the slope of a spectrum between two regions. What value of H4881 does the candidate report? -0.003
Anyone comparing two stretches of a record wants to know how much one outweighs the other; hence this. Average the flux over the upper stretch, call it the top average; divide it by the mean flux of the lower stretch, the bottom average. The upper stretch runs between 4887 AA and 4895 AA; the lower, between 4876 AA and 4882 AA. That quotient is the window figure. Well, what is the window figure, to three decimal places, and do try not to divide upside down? 0.978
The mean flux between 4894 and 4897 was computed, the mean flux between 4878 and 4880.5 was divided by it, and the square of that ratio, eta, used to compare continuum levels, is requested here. 0.87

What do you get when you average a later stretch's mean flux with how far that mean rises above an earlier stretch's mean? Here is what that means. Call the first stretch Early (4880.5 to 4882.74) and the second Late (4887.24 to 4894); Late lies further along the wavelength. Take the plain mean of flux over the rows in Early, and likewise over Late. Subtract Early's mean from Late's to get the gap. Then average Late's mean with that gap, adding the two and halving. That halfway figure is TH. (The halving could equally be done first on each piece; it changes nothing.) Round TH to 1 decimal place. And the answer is 7.0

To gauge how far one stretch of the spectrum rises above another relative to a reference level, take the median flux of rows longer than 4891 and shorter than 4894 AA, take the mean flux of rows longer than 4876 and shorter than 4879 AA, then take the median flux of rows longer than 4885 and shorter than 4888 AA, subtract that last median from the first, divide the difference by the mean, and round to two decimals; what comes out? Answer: -0.07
